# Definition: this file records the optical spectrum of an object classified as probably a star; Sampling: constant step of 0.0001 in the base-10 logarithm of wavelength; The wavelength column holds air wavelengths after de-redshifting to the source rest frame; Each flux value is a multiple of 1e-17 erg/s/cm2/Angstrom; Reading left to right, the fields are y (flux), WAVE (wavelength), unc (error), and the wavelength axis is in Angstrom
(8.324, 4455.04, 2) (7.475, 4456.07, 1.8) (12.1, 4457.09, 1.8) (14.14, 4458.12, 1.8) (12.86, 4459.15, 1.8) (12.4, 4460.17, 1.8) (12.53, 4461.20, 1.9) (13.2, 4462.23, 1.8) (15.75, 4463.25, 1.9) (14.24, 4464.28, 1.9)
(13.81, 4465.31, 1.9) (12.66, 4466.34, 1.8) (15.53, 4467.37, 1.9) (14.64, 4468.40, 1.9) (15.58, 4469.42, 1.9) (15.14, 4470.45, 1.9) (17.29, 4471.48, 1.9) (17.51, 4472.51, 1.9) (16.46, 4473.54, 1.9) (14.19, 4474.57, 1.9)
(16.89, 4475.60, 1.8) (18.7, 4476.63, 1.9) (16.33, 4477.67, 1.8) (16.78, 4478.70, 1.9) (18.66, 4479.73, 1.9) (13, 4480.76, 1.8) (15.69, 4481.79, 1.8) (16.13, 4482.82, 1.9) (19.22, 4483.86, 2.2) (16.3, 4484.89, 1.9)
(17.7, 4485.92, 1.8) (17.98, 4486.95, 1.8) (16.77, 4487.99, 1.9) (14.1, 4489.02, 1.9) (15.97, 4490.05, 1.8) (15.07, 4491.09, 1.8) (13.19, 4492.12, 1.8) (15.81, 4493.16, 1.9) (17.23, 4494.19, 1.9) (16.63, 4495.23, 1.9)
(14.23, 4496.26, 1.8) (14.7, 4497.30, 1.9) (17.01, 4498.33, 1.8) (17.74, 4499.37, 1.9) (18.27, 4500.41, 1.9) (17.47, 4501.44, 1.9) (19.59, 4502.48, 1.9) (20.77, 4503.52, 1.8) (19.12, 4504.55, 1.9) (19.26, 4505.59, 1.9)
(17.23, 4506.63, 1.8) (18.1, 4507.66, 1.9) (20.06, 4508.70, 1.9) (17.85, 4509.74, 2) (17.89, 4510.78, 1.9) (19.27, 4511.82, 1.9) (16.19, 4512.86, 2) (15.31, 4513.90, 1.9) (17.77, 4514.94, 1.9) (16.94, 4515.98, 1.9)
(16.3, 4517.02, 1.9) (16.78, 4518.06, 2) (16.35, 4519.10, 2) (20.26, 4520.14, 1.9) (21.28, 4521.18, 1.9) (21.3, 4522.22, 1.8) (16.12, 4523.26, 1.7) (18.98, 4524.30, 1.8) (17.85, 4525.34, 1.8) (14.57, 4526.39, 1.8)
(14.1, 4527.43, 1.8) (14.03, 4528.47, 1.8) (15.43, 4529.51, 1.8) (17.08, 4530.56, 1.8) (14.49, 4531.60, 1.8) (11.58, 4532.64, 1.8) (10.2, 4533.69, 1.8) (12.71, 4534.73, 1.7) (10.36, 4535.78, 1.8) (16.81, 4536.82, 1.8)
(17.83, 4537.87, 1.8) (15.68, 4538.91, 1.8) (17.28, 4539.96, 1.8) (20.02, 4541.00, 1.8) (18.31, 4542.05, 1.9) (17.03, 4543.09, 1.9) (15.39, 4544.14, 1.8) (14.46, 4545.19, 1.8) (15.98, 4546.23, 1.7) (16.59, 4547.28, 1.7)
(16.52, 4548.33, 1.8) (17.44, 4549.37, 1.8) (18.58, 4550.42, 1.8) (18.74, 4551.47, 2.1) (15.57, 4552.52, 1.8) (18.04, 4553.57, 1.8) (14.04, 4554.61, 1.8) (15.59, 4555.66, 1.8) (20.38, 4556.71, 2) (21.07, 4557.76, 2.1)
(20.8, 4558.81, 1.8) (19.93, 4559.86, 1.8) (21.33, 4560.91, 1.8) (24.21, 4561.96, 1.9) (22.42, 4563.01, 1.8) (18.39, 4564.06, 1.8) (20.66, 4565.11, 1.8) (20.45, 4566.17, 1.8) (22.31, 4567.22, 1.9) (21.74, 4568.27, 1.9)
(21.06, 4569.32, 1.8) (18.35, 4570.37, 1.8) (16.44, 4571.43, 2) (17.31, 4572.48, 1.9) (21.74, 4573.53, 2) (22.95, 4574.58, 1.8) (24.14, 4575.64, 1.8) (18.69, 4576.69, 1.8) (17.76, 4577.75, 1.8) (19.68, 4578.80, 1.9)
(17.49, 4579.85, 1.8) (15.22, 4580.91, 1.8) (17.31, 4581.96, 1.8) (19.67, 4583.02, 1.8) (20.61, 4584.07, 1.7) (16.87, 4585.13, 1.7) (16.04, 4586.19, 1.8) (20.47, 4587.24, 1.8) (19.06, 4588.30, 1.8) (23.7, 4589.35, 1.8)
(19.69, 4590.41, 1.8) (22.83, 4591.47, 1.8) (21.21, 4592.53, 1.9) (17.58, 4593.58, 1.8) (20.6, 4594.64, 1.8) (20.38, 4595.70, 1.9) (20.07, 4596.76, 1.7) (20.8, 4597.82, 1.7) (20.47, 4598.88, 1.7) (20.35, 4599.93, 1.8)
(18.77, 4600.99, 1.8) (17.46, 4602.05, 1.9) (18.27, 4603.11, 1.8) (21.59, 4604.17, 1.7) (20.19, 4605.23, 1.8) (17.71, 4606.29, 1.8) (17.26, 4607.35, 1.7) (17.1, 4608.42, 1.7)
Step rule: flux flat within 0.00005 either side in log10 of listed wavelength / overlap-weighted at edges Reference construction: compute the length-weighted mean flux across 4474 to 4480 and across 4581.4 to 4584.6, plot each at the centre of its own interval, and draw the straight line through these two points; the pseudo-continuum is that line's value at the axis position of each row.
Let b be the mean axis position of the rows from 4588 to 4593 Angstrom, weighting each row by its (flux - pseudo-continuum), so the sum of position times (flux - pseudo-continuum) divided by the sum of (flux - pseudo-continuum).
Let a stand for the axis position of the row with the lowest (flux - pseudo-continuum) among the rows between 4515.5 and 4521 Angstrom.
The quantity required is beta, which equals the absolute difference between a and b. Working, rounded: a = 4517.02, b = 4590.8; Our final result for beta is 73.7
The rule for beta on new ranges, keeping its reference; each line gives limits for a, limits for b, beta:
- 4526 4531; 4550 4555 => 25.4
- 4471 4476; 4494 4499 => 22.1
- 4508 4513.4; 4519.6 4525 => 8.4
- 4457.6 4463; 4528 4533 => 70.7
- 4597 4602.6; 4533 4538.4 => 67.2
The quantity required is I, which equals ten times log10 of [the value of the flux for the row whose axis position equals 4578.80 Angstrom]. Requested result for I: 12.9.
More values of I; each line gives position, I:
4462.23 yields 11.2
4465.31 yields 11.4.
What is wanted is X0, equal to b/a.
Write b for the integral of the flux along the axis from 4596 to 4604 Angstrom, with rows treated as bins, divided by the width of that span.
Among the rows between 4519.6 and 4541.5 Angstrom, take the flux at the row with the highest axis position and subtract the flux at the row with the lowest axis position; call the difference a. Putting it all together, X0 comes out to -82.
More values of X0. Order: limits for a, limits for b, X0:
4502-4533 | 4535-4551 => -2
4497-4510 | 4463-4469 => 5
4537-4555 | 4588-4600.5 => -5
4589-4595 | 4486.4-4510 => -6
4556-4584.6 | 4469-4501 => 71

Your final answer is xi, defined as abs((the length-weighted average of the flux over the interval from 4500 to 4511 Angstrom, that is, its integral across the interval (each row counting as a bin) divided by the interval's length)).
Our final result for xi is 18.7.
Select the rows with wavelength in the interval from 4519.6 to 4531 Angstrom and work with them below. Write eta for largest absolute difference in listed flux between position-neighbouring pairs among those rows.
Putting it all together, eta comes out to 5.2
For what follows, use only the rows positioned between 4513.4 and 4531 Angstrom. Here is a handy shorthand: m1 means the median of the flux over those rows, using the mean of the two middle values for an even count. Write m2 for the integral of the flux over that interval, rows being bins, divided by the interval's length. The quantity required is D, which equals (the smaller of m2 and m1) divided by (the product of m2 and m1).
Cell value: 0.059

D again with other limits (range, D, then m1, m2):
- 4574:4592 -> 0.051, 19.7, 19.5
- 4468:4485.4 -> 0.061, 16.3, 16.4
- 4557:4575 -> 0.047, 21.1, 20.6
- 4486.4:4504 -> 0.060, 16.8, 16.6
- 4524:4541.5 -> 0.065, 15.4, 15.2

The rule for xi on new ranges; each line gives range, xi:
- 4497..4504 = 18.0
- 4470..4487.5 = 16.7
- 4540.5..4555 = 16.9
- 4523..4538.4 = 14.8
